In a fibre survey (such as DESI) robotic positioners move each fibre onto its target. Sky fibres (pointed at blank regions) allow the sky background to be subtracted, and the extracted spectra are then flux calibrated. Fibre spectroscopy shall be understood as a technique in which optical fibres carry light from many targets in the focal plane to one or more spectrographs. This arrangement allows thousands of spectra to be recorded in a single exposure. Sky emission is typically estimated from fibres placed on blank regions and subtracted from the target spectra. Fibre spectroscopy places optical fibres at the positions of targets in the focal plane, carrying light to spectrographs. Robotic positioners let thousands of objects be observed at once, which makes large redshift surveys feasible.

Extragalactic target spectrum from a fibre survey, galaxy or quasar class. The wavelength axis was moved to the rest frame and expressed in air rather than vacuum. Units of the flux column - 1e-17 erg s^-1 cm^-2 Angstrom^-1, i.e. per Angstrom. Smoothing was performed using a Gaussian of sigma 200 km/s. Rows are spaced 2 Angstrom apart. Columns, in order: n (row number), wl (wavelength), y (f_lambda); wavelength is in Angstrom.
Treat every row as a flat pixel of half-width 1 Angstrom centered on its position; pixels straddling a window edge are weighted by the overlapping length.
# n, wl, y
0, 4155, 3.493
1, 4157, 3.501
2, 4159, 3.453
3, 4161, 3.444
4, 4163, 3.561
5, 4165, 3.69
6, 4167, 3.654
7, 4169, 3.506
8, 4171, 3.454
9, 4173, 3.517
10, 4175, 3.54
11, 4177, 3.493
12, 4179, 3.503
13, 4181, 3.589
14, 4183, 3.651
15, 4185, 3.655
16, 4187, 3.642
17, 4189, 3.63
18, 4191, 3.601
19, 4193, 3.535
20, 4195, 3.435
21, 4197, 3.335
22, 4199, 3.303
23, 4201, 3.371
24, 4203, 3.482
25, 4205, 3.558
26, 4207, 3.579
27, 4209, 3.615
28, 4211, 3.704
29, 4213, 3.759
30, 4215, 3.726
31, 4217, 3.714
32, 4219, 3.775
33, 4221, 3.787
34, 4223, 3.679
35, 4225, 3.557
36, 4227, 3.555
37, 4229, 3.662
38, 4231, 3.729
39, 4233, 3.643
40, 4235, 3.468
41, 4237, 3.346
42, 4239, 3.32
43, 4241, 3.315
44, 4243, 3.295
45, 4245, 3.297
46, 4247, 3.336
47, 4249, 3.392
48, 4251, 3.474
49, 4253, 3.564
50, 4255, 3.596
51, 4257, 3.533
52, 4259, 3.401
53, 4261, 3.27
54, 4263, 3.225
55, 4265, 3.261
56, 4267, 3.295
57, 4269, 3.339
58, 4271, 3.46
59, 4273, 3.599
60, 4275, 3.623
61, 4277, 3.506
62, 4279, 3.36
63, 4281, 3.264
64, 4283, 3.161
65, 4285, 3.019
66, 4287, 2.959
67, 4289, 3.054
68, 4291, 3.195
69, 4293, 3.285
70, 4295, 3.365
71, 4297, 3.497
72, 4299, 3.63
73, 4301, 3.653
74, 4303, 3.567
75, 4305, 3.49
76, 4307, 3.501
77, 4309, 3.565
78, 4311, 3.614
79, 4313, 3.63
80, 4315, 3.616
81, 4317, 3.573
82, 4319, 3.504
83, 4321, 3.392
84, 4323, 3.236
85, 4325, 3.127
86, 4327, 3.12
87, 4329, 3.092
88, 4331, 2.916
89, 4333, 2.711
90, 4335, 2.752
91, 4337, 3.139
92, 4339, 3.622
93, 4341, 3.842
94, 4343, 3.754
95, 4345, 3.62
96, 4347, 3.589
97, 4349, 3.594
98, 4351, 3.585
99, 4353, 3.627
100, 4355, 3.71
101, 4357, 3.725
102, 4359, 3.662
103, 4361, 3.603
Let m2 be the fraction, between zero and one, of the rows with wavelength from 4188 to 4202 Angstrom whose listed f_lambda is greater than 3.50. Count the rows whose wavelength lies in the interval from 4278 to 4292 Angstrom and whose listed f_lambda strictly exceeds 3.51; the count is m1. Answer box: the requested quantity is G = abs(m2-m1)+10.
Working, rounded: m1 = 0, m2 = 0.4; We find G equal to 10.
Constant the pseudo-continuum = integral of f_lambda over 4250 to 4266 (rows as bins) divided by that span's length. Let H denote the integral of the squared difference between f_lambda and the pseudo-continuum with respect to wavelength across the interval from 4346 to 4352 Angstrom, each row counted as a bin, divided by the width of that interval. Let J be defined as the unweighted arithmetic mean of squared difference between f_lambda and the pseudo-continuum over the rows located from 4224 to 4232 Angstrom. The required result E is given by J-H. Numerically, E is 0.019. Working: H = 0.030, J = 0.050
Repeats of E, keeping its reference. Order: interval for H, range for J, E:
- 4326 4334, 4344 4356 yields -0.190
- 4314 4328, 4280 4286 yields 0.042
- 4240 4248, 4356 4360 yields 0.067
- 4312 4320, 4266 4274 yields -0.016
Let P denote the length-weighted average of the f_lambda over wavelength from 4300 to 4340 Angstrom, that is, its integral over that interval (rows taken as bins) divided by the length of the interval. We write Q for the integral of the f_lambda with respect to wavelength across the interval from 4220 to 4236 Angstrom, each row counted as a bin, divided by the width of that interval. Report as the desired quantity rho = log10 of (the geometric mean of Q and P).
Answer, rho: 0.542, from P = 3.34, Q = 3.6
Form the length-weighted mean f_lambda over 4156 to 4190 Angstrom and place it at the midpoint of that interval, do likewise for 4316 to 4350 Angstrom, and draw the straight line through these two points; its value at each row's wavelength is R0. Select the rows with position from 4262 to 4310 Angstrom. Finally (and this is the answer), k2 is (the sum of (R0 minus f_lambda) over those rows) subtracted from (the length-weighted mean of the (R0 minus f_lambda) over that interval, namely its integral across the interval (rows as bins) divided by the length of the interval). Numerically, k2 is -0.6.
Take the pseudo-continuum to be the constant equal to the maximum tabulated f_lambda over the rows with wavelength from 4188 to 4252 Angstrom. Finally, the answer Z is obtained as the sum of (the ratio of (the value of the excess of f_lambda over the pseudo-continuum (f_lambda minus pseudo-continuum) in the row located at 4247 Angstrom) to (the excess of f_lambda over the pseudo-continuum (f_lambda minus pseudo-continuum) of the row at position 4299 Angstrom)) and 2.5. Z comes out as 5.4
